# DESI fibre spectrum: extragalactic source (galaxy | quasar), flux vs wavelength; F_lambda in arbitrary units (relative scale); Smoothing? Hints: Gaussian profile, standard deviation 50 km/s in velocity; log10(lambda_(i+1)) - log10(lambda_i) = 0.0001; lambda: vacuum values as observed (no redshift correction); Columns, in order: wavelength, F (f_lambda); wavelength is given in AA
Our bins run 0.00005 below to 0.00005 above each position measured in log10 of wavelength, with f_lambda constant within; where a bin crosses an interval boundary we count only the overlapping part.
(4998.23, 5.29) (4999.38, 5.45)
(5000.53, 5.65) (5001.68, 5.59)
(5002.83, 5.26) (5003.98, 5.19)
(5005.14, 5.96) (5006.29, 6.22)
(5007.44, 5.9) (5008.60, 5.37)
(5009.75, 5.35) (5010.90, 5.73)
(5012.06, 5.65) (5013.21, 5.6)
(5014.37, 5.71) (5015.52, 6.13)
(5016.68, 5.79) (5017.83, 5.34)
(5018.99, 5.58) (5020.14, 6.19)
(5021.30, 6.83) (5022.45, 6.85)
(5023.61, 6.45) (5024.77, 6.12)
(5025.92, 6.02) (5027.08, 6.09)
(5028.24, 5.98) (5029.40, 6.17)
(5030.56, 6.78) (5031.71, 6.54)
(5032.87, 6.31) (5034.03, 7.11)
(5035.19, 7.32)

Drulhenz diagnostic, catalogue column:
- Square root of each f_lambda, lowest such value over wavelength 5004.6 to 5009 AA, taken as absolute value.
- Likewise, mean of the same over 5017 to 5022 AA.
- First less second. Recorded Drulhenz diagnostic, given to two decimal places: -0.13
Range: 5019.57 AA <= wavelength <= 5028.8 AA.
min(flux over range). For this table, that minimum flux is 5.98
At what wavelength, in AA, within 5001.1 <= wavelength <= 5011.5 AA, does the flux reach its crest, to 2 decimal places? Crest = 5006.29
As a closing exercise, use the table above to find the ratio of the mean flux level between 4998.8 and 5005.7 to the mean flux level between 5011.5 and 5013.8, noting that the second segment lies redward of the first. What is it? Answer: 0.981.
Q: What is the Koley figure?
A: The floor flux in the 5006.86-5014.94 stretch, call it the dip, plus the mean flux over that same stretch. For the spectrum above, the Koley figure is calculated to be 11.0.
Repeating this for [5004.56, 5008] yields 11.9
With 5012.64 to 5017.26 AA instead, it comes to 11.4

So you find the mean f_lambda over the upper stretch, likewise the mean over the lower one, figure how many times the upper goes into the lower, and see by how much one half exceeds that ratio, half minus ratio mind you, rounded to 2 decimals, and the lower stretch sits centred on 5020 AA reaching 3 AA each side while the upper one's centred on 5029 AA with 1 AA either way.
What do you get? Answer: -0.51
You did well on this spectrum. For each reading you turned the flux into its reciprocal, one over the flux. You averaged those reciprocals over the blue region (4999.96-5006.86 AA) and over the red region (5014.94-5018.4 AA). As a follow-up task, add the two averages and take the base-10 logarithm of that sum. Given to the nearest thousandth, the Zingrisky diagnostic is -0.453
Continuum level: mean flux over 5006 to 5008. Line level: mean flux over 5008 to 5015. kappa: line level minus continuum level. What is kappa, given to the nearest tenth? -0.5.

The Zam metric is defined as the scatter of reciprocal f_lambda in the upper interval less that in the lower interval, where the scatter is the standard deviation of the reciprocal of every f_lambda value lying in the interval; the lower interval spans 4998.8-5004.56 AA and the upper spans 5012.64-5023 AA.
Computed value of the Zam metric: 0.008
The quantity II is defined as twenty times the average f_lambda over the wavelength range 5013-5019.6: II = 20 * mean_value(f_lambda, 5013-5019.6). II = 114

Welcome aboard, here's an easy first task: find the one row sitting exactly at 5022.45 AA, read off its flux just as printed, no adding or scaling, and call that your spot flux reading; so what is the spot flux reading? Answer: 6.85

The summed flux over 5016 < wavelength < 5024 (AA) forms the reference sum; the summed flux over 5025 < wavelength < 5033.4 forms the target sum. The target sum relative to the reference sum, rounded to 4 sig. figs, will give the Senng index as 1.020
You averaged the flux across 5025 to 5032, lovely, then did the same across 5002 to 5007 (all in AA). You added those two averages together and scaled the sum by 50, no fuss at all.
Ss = 596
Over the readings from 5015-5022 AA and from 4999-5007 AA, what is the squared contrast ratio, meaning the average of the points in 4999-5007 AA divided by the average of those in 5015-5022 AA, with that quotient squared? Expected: 0.88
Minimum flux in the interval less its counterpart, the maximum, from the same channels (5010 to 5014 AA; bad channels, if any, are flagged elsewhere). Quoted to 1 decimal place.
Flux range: -0.1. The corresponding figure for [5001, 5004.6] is -0.4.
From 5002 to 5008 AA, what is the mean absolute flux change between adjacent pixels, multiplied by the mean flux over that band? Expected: 2.0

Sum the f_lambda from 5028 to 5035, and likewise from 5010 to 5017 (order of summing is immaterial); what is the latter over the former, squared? 0.79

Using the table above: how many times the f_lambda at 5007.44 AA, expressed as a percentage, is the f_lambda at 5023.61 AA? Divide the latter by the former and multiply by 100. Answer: 109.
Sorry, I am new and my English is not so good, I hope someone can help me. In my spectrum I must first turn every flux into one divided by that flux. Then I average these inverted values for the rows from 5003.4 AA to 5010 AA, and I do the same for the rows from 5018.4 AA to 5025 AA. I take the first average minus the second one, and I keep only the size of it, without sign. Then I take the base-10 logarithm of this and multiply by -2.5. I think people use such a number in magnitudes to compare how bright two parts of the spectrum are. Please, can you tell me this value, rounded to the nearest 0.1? 4.3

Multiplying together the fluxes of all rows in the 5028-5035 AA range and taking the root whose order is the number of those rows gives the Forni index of 6.5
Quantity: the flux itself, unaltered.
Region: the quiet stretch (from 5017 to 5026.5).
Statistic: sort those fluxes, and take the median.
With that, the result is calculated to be 6.2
